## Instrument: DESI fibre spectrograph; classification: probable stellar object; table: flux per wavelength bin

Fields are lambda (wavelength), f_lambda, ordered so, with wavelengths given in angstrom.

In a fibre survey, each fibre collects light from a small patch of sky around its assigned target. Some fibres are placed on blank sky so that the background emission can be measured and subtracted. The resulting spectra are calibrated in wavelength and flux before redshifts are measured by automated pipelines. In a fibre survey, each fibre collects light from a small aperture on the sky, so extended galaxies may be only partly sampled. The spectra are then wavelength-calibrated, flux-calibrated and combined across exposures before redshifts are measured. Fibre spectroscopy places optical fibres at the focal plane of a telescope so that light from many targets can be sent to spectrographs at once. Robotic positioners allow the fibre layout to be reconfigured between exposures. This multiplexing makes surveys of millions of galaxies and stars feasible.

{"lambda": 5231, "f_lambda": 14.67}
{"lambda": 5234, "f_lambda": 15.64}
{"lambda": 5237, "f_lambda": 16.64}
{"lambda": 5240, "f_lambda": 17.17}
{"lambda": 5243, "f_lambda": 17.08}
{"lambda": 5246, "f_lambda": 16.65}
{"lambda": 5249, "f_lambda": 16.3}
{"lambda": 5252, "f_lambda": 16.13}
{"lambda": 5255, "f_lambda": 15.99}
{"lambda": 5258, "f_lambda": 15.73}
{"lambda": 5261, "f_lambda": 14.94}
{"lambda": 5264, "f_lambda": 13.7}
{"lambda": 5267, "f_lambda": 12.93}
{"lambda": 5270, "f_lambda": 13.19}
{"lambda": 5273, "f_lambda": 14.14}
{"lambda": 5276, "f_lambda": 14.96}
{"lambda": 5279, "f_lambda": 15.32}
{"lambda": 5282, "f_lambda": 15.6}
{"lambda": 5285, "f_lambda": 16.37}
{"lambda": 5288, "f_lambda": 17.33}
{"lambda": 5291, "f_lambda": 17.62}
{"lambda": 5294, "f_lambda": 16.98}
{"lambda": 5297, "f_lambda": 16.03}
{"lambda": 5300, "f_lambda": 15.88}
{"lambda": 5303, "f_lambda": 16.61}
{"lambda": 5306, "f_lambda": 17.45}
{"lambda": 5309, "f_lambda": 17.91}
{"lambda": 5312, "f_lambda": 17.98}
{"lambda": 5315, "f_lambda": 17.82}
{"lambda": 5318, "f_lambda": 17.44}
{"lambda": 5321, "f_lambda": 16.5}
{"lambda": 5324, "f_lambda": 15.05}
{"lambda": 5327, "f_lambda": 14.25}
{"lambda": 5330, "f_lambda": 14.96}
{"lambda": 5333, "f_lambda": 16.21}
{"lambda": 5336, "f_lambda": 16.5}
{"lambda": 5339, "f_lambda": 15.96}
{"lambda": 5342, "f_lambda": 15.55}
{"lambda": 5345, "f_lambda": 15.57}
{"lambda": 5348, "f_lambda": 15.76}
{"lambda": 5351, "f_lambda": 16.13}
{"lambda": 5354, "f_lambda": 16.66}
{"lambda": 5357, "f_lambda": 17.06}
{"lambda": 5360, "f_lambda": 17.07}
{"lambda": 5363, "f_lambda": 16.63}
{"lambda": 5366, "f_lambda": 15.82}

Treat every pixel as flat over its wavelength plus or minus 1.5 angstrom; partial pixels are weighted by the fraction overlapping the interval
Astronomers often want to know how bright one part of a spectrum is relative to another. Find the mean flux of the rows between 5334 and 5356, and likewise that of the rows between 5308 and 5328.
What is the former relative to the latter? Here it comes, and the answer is 0.96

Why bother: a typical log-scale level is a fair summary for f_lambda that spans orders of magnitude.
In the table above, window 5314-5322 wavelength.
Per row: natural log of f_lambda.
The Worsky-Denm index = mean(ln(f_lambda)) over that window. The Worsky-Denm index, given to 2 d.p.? 2.85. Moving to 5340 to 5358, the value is 2.78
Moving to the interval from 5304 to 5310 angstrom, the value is 2.87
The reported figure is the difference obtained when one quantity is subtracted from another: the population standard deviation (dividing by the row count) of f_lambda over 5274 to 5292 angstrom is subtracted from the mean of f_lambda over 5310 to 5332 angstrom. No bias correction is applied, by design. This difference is 15.3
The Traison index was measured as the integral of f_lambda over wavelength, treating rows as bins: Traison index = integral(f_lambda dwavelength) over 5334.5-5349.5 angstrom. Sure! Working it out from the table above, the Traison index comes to 238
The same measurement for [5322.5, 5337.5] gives 231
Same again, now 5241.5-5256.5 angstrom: 246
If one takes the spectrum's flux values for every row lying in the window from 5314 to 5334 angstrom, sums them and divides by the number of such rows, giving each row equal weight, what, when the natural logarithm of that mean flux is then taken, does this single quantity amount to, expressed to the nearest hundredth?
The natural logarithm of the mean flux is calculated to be 2.77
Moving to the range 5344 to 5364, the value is 2.80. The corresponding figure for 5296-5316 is 2.84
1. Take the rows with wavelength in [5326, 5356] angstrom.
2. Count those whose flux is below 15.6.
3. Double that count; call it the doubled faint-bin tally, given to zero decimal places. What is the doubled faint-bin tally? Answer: 8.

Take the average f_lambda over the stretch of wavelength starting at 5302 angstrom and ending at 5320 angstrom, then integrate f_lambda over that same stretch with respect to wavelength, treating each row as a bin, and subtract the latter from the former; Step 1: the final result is -298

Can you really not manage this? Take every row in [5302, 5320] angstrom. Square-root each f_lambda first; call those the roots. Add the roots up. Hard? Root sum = 25.1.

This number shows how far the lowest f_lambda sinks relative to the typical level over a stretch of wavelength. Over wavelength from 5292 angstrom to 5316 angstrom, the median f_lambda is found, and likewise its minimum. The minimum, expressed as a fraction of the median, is 0.92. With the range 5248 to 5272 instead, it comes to 0.84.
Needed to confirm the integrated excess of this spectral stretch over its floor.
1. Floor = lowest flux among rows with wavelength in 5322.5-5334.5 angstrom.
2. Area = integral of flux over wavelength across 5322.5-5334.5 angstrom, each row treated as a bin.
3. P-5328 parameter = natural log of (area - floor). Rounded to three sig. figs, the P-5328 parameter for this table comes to 5.12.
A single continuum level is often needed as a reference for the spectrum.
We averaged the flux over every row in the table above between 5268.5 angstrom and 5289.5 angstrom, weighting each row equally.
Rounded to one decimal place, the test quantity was 15.3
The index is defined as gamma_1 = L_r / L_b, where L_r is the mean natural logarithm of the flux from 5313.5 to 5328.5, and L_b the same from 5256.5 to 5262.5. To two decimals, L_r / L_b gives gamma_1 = 1.02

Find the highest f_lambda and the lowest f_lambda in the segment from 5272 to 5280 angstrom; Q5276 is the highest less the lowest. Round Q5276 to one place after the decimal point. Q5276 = 1.2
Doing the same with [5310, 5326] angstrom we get 2.9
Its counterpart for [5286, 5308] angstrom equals 1.7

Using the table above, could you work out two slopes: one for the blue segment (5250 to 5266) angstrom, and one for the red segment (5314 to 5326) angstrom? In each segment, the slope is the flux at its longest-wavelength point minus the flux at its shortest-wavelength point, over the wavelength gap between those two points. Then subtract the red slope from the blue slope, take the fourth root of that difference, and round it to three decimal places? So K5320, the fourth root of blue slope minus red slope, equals 0.570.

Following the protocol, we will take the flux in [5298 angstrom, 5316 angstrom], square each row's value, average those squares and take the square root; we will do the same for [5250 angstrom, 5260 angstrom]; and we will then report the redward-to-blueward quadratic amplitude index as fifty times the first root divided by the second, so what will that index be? 54.2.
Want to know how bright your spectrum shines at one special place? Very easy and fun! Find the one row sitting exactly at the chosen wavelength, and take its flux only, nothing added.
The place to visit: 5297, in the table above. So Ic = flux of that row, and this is 16.03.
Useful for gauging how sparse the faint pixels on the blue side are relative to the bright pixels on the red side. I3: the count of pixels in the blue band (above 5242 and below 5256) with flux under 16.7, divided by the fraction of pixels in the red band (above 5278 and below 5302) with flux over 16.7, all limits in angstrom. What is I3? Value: 10.7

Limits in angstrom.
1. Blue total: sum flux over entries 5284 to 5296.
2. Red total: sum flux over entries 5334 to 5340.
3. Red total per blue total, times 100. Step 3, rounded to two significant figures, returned 48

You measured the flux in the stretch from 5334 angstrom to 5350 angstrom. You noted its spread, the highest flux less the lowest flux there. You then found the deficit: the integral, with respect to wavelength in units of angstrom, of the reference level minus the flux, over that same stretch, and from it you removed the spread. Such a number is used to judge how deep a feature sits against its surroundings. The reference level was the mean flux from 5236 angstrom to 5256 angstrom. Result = 10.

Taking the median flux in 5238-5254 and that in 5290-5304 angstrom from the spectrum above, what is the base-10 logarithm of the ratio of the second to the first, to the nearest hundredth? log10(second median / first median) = 0.00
